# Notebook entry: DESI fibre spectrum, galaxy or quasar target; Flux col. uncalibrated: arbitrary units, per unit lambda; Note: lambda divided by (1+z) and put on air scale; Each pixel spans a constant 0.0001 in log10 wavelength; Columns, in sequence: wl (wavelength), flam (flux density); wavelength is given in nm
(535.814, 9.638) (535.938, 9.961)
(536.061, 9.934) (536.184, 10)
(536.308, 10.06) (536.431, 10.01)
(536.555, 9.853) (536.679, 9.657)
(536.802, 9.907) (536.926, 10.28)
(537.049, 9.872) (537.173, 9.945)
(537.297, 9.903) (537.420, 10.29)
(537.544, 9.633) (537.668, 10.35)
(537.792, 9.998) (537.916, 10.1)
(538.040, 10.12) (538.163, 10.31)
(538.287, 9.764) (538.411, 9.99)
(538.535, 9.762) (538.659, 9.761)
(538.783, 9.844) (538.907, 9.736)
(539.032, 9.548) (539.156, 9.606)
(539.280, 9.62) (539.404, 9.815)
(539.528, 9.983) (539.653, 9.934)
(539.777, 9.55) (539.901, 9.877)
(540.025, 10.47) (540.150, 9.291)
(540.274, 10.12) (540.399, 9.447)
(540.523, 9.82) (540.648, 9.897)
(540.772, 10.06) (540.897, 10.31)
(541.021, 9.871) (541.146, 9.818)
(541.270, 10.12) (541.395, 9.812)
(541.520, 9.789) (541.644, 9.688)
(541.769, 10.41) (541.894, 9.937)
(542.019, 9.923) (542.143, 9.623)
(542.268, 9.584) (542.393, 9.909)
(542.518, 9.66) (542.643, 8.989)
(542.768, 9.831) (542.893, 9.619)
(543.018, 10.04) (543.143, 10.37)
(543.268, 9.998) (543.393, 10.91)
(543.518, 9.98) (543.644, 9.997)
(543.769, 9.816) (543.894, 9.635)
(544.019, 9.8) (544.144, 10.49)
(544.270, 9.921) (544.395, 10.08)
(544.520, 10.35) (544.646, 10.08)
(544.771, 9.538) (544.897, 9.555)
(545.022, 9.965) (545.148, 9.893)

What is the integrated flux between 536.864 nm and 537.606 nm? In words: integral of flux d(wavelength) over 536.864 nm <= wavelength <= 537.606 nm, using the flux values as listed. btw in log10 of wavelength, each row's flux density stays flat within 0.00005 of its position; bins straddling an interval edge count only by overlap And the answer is 7.41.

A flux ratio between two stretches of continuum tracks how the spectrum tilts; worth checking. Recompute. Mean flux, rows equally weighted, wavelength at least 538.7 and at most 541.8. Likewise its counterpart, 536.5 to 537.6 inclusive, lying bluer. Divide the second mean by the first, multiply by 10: 10.1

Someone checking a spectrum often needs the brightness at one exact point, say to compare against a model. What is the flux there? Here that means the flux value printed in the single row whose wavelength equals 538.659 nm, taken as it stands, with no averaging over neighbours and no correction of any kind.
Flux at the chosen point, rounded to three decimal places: 9.761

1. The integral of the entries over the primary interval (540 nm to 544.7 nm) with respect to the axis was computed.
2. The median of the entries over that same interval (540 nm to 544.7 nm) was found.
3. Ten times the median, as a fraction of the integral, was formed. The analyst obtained 2.1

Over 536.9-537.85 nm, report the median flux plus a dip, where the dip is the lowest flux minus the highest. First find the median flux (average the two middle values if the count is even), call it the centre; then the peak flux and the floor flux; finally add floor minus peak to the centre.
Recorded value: 9.25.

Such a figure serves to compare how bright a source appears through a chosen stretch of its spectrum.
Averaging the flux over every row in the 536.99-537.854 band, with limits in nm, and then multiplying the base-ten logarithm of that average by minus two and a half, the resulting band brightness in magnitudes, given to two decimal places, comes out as -2.50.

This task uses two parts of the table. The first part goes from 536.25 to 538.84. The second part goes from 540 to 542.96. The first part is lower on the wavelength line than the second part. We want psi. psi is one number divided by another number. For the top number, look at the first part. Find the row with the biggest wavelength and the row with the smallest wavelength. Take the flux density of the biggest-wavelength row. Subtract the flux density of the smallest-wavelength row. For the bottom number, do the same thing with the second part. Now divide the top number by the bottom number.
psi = 0.25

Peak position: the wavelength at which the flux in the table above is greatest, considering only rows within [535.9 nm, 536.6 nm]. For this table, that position 536.308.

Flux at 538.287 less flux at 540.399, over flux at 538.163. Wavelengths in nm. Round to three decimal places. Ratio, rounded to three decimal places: 0.031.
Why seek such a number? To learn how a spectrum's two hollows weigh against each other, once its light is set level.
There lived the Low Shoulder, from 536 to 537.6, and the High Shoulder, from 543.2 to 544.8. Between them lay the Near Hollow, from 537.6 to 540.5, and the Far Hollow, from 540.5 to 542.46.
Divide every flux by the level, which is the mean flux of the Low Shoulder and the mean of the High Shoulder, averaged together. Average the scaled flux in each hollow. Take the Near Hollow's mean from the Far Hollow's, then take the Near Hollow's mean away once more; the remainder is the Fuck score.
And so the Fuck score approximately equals -0.98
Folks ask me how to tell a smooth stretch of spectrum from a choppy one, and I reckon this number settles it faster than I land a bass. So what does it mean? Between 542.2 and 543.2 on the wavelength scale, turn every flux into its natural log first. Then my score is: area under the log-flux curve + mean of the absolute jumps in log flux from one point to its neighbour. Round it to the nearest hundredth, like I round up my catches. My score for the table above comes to 2.32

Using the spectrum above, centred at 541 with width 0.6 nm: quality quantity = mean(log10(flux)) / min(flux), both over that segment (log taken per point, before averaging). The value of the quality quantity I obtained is 0.102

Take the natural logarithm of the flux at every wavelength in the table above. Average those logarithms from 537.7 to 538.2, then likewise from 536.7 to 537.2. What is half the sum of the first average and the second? 2.31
